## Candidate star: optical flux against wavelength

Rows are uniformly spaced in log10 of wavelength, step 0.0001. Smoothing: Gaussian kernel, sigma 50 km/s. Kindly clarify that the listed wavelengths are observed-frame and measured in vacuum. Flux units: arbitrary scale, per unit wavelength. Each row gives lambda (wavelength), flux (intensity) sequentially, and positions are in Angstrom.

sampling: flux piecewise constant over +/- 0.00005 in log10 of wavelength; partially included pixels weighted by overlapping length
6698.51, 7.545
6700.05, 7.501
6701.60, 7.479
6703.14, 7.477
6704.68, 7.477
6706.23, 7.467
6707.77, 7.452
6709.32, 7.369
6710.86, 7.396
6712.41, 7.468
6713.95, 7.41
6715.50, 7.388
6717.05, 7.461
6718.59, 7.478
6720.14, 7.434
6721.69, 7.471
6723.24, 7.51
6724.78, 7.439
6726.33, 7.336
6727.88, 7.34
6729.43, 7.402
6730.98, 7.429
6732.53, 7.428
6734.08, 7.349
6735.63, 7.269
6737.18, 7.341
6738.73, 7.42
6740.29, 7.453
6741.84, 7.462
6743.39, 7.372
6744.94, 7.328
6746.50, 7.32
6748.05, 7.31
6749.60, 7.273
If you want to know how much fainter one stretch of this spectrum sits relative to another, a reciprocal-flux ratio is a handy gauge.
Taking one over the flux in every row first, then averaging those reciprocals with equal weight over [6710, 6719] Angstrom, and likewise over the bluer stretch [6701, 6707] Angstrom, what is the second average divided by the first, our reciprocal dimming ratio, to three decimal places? 0.994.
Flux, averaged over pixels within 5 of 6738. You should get 7.38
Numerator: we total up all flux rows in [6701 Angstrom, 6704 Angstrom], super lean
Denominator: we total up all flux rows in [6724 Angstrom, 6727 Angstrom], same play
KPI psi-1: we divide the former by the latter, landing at 1.012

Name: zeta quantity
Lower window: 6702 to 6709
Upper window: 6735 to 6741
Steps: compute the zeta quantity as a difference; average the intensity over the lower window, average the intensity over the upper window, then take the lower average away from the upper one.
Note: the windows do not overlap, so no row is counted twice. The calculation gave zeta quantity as -0.097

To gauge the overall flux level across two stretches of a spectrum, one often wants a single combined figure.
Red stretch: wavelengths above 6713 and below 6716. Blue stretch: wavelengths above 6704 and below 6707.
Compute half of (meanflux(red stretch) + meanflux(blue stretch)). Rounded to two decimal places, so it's 7.44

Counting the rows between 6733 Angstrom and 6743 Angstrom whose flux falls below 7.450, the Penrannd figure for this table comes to 4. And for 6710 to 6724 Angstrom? 4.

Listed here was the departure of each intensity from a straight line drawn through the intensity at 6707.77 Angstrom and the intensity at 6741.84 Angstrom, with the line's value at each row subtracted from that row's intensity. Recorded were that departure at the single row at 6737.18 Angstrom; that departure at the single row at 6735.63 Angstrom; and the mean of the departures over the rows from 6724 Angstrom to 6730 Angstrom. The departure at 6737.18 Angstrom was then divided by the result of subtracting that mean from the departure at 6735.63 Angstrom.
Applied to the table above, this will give 1.1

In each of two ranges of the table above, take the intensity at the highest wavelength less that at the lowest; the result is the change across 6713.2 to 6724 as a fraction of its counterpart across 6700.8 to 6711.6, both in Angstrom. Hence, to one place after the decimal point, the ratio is -1.2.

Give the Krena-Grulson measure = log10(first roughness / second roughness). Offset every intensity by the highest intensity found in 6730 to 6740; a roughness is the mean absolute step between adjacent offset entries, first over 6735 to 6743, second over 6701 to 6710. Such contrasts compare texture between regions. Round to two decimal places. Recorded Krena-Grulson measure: 0.34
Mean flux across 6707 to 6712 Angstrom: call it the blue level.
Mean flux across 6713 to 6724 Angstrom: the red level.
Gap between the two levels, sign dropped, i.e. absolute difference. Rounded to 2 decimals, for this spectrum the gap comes 0.04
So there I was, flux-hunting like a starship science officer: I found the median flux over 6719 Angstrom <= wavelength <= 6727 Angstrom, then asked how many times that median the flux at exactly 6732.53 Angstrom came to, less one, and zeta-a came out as -0.0015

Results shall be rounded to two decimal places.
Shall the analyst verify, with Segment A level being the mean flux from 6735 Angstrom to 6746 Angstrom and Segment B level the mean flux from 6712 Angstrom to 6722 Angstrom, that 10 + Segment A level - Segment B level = 9.93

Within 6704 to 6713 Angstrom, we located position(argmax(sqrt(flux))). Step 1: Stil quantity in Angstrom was 6704.68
